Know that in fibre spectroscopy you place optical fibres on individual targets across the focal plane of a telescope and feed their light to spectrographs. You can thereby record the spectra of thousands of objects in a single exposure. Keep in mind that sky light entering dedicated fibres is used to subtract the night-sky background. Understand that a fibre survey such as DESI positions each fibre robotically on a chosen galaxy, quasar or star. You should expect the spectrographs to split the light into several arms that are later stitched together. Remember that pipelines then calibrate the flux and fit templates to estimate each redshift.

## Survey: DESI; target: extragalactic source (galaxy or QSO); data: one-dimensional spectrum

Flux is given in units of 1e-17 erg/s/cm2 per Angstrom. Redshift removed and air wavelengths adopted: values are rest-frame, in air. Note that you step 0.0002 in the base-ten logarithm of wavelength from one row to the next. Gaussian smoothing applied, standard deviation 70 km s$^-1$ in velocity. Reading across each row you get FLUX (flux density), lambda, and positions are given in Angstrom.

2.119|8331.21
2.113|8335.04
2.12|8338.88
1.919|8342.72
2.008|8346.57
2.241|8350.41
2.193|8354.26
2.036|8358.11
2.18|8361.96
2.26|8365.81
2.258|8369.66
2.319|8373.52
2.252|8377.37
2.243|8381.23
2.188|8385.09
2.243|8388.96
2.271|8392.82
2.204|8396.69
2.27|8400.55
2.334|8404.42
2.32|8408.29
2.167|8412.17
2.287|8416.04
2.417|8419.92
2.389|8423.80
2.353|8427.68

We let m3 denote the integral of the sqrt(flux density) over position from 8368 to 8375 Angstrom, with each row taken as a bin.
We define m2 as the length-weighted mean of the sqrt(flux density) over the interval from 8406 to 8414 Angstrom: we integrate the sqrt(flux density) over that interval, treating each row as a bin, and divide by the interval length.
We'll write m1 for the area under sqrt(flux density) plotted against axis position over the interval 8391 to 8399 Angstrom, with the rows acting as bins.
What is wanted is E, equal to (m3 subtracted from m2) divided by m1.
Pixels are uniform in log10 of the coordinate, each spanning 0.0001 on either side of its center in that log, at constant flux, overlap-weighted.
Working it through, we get -0.76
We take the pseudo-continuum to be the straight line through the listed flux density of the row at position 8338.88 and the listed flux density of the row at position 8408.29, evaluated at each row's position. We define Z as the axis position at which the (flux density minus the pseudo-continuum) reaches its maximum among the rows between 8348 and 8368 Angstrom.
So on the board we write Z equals 8350.41 Angstrom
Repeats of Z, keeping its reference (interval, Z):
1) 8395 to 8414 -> 8404.42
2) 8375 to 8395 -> 8377.37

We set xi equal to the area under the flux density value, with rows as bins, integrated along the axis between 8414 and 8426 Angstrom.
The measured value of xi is 28.3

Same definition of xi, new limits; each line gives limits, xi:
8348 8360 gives 25.8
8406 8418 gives 27.1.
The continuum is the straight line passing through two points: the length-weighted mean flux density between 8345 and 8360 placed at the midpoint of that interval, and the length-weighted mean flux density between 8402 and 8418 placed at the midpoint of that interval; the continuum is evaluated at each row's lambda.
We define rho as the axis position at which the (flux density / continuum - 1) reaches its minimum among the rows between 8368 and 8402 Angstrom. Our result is 8396.69 Angstrom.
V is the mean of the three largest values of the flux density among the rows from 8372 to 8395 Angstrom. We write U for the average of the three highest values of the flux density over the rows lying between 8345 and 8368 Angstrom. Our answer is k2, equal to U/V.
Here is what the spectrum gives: 0.98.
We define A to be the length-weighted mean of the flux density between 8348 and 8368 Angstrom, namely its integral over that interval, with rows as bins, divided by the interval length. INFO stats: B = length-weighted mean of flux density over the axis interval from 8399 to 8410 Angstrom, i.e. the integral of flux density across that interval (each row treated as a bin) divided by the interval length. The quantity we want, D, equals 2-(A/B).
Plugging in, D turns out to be 1.06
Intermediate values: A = 2.18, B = 2.31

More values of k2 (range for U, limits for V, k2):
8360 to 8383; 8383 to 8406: 0.99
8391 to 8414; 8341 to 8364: 1.05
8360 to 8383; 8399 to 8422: 0.97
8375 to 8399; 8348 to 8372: 1.00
